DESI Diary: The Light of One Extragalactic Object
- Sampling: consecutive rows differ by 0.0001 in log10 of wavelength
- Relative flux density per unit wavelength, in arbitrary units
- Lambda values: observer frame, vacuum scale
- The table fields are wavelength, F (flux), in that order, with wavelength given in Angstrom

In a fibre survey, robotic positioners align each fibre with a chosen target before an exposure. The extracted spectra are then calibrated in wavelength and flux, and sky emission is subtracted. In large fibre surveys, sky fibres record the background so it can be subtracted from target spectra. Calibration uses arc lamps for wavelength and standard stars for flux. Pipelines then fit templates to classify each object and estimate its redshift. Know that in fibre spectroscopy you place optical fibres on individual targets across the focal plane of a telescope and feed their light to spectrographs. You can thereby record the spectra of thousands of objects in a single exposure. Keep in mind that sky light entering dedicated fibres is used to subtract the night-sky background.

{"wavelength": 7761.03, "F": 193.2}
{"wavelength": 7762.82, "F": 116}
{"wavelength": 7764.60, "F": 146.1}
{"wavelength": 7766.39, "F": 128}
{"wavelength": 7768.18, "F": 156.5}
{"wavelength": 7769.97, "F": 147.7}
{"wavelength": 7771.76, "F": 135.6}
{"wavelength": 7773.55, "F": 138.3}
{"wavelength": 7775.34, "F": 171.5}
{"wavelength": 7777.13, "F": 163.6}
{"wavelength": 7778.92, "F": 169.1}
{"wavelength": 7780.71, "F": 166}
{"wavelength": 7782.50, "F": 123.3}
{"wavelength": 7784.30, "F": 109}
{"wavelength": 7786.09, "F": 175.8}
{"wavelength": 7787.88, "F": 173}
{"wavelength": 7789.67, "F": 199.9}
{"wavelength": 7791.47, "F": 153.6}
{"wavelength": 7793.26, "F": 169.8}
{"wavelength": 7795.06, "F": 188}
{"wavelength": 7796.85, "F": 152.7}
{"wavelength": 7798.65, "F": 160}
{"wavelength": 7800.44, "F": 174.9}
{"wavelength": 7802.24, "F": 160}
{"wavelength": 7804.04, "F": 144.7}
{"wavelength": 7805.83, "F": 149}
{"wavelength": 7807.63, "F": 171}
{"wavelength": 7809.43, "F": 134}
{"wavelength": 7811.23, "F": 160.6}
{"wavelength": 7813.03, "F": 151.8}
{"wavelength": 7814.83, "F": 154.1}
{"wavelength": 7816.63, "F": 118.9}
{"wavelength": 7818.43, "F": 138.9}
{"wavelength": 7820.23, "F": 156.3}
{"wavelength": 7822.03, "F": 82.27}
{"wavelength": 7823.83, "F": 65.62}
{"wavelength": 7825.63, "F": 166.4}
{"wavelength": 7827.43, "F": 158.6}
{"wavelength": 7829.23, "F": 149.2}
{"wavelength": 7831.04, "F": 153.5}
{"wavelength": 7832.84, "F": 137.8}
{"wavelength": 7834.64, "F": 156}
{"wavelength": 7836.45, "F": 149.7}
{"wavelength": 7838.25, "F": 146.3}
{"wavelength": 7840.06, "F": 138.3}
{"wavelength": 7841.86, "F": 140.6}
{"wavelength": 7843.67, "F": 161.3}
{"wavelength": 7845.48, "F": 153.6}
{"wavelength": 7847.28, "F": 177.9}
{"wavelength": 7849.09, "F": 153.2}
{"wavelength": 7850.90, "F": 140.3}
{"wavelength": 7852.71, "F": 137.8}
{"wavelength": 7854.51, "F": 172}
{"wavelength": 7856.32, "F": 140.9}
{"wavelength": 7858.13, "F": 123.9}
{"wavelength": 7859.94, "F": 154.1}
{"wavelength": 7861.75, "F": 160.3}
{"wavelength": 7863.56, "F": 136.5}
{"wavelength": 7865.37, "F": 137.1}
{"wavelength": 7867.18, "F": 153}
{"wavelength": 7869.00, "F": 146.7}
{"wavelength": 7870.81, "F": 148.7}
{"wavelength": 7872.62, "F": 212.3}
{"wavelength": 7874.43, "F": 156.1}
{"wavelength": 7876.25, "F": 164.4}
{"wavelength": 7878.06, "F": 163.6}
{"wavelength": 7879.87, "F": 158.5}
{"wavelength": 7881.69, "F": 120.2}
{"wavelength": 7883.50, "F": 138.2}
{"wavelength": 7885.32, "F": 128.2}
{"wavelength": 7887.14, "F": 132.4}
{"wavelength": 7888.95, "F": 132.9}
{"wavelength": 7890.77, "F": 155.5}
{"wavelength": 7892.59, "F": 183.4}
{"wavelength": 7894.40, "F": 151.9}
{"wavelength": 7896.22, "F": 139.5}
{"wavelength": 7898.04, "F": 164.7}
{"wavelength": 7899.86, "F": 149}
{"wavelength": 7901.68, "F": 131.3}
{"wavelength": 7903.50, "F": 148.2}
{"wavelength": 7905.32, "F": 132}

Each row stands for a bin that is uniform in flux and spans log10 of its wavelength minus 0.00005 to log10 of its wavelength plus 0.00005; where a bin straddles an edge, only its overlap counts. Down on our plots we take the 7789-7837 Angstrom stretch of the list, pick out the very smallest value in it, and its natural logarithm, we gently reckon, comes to 4.2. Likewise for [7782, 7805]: 4.7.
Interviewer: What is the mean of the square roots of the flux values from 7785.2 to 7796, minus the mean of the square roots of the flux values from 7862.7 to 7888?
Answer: 1.08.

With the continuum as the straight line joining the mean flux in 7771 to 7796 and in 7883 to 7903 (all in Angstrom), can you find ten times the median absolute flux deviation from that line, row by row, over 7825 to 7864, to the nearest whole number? 100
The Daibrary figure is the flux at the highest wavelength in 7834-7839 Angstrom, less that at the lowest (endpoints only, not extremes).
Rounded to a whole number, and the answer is -10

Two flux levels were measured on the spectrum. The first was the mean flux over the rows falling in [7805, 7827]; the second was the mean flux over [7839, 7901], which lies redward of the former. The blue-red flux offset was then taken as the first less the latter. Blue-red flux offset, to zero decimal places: -13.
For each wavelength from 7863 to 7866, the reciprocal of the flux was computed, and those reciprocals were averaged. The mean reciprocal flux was 0.0073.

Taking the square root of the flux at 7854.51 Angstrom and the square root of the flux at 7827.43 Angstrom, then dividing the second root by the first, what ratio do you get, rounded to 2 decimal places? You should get 0.96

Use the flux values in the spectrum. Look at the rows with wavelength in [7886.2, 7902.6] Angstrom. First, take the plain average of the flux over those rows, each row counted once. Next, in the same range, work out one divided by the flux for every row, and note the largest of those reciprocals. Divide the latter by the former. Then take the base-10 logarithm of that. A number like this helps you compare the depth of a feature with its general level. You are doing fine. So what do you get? -4.29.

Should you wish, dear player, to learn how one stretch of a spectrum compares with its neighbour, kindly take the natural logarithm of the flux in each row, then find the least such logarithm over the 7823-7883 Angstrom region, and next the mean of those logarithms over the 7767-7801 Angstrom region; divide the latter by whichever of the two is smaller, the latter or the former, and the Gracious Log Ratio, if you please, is 1.21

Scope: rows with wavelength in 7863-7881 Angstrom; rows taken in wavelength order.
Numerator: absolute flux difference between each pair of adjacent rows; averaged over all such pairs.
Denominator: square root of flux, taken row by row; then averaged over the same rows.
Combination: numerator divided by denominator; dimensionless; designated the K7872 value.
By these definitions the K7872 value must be 1.4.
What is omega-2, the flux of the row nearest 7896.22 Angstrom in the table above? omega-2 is 139.5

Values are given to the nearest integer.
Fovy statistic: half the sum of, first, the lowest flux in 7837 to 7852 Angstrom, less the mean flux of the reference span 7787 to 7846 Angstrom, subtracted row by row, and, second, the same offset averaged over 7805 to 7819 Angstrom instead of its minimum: -8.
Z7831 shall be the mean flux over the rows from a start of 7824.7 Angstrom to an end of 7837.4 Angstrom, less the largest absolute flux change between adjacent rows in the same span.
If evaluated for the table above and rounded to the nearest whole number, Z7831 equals 135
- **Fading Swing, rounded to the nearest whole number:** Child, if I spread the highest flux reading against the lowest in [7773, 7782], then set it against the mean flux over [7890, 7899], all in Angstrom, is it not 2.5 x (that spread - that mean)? -314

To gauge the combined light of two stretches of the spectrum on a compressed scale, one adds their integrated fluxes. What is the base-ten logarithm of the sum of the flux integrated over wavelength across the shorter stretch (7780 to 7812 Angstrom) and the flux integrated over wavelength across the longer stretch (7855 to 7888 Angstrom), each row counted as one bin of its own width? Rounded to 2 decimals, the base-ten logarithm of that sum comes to 4.00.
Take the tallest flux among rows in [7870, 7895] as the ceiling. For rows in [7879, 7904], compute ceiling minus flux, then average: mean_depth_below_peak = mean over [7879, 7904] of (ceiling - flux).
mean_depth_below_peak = 67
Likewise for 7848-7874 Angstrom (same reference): 61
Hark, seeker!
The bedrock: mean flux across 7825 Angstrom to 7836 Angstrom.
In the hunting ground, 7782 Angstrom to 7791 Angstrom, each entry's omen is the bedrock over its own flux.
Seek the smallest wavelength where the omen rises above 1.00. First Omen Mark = 7782.50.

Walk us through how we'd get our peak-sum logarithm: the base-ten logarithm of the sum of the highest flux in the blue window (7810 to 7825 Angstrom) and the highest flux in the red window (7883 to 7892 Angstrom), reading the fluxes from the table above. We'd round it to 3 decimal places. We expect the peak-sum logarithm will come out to 2.500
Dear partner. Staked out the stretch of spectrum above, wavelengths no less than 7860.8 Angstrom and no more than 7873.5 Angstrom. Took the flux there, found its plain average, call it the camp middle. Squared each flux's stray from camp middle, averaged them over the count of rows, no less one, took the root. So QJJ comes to 24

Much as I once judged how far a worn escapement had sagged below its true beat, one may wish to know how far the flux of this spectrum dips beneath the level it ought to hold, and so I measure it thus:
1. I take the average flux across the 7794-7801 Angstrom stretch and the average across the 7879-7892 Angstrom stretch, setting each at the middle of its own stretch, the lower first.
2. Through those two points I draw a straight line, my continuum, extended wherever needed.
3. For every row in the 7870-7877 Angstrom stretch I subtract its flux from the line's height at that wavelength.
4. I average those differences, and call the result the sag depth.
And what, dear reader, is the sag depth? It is -28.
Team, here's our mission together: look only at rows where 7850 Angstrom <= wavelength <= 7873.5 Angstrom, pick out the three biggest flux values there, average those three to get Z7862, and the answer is 182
